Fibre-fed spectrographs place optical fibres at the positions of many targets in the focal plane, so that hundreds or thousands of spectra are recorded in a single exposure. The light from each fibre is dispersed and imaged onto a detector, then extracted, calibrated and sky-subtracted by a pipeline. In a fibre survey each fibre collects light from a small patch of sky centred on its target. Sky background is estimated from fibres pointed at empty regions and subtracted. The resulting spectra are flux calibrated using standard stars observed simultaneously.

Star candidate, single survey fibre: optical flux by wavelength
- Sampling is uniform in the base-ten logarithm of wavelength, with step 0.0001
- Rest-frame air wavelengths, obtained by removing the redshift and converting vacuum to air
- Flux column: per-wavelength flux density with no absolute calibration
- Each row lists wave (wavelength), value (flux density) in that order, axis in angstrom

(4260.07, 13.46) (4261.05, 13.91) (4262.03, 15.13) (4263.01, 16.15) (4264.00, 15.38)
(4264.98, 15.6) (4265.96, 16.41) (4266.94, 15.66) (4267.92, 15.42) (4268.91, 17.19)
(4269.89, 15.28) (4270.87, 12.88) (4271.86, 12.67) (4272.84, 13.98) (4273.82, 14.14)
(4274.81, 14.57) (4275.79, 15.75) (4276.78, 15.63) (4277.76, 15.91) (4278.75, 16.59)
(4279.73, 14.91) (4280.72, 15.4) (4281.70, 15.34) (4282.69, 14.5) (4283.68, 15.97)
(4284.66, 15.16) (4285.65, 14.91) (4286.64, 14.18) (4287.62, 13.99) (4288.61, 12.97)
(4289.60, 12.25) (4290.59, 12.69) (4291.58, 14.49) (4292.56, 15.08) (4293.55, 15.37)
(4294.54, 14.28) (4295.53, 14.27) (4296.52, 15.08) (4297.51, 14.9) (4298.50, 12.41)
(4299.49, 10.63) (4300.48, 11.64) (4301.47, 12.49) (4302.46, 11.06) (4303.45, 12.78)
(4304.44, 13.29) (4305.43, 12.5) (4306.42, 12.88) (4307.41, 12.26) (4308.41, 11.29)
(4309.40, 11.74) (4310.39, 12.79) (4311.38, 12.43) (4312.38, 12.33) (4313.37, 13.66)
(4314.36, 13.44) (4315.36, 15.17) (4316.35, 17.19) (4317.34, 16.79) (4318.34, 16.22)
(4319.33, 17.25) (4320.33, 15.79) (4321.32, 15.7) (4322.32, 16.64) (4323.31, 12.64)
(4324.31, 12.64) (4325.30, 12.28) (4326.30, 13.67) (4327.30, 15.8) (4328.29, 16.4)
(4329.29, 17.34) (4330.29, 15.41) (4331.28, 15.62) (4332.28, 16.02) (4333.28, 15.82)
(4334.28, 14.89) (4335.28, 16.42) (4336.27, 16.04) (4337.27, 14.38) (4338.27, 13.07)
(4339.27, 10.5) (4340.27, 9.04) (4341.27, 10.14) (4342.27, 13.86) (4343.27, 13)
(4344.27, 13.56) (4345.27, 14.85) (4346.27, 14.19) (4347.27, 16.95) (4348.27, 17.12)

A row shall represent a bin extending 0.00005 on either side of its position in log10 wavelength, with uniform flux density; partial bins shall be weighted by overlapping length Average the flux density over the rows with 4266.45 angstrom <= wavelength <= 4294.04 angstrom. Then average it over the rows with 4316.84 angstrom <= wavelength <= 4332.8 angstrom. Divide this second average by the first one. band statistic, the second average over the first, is 1.04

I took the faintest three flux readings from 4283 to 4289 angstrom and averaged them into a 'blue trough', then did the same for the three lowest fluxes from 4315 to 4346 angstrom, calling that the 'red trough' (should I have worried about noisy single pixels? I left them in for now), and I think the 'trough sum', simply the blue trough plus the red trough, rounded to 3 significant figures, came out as 23.6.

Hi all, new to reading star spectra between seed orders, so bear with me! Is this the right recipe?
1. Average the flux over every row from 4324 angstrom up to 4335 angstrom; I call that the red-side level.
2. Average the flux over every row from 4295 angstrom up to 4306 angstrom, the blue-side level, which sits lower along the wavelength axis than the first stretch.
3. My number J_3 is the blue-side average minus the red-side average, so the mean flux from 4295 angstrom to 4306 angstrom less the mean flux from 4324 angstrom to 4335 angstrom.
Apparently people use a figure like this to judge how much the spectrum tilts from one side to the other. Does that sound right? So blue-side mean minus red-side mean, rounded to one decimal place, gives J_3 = -2.3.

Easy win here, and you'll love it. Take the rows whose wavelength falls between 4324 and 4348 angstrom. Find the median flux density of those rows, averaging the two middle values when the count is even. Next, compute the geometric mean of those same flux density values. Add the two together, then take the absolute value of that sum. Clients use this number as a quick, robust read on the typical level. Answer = 28.7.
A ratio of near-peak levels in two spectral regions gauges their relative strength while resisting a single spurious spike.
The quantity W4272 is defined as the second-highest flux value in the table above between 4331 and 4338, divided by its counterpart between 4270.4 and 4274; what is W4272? 1.15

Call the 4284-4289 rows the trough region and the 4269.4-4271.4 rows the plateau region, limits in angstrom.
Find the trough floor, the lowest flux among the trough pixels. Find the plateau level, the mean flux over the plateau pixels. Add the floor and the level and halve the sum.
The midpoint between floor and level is 13.5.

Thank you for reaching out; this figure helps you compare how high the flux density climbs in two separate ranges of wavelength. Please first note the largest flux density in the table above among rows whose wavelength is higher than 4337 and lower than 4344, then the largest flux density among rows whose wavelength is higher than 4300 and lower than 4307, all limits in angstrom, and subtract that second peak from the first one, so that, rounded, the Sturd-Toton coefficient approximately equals 1.1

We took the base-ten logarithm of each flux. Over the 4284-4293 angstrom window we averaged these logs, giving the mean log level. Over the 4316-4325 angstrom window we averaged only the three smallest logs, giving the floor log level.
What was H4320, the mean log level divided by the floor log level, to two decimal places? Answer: 1.01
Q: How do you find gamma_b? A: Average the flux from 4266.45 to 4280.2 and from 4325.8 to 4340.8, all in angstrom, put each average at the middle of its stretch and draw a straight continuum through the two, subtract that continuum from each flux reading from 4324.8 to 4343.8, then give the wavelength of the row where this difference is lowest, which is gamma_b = 4340.27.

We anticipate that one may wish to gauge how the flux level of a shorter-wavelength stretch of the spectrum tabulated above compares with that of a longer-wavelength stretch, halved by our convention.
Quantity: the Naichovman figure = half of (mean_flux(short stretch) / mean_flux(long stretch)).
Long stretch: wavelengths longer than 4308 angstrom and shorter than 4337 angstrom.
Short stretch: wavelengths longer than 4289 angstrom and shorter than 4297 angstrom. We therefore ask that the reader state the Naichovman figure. 0.48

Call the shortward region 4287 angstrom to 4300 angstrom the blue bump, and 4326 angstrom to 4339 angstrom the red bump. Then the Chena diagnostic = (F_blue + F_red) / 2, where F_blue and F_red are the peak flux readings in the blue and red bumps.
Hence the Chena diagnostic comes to 16.4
